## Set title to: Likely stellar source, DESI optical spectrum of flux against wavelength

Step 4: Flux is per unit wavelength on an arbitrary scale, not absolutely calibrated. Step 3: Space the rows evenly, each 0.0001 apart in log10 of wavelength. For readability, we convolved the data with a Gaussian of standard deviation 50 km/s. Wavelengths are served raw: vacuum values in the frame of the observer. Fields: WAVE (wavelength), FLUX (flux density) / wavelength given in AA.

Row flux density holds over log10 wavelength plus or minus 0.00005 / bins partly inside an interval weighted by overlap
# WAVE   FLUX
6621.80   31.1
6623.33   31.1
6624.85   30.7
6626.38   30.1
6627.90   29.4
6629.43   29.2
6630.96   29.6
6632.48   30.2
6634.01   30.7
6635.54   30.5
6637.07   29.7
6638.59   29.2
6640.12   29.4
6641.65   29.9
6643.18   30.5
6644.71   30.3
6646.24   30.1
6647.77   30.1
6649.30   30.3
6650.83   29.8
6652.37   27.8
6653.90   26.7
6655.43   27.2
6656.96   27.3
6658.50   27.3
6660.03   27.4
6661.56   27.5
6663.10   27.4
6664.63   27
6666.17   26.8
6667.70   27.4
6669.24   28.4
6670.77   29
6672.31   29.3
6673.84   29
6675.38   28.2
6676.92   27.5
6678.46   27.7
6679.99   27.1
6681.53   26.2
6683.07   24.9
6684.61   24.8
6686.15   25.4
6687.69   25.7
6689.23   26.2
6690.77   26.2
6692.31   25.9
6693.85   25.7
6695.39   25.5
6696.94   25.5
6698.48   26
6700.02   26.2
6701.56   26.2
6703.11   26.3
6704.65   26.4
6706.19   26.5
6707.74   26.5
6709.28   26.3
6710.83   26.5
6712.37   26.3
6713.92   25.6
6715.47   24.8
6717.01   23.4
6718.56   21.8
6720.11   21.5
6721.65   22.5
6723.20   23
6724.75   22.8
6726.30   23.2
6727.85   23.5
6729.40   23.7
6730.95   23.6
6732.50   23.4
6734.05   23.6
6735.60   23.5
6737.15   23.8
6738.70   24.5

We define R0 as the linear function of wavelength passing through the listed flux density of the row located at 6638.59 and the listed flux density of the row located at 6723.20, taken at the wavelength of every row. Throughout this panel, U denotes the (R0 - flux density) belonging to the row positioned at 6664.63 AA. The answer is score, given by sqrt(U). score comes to 0.54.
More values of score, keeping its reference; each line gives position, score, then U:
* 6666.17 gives 0.62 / 0.4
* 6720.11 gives 1.31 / 1.7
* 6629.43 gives 0.82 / 0.7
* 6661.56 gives 0.13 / 0.0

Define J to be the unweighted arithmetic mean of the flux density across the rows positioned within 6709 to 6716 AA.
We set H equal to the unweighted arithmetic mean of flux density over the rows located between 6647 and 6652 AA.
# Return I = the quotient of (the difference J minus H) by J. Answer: -0.161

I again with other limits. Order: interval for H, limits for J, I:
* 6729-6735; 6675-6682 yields 0.138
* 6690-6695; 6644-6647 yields 0.141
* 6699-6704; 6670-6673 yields 0.100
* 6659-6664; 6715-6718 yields -0.138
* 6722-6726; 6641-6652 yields 0.240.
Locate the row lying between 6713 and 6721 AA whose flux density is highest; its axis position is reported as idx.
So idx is 6713.92 AA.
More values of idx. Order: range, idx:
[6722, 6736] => 6729.40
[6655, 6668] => 6661.56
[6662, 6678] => 6672.31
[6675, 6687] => 6675.38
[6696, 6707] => 6706.19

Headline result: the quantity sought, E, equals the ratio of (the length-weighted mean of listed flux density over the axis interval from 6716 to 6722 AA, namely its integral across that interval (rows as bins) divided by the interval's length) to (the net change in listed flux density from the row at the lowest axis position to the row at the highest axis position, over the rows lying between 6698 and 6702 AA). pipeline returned 112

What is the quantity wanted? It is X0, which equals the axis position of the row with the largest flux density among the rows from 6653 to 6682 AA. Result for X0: 6672.31 AA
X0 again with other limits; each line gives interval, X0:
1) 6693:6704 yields 6703.11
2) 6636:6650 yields 6643.18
